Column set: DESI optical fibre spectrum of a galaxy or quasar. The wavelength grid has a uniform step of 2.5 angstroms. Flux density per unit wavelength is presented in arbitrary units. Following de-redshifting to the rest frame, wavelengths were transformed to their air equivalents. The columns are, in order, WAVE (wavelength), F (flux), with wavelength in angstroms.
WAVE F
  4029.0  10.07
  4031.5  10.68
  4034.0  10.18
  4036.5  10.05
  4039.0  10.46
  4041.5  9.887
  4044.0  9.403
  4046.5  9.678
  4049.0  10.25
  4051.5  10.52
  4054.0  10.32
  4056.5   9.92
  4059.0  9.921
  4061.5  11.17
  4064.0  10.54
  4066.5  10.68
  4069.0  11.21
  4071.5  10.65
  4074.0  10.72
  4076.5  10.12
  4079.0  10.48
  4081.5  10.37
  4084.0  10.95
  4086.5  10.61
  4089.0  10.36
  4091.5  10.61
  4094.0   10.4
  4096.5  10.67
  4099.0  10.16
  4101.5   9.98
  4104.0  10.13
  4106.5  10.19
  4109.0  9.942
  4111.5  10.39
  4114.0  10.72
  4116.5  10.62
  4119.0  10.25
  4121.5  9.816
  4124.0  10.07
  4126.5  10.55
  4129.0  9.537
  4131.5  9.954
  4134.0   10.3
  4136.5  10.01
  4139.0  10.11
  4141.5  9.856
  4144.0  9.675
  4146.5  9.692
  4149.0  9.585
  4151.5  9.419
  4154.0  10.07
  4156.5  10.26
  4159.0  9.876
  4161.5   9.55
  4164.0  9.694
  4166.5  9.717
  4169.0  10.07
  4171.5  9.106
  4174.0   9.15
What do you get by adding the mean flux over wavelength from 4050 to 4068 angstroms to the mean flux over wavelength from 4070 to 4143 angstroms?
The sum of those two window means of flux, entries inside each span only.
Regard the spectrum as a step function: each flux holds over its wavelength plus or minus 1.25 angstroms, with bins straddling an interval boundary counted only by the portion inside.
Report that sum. 20.7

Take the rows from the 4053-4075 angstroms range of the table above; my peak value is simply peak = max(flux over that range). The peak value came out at 11.21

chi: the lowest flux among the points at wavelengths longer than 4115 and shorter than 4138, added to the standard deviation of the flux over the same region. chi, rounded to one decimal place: 9.9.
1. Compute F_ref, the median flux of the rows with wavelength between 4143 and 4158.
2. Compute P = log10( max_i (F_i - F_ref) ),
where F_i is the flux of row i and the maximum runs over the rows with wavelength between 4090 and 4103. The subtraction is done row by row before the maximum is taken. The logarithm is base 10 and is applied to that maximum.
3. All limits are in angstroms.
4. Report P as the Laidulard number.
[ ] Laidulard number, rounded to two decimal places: -0.01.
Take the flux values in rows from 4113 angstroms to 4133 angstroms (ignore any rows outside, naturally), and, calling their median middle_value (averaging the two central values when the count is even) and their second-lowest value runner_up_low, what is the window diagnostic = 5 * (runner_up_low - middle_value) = -1.7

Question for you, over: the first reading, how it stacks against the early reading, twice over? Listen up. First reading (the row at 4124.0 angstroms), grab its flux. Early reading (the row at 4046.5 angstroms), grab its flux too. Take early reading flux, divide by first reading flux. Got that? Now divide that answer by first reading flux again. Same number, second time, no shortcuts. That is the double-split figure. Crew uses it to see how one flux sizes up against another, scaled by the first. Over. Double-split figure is 0.095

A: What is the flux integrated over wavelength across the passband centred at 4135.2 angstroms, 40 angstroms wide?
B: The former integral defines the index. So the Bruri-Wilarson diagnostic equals 399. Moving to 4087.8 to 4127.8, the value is 412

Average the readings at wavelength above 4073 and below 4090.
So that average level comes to 10.52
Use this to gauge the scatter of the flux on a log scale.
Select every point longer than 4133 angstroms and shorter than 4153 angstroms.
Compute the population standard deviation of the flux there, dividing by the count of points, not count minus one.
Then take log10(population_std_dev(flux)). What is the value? -0.56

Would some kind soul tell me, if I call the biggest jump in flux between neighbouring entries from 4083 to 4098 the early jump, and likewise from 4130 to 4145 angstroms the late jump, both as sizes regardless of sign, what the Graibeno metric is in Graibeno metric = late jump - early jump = 0.0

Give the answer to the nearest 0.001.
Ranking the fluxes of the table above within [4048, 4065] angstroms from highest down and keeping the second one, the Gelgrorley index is 10.540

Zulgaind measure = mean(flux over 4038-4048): 9.9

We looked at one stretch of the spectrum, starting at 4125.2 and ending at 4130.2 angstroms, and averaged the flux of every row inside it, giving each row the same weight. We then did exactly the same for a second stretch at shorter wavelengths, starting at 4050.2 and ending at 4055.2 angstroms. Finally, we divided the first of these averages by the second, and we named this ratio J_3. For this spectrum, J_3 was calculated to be 0.96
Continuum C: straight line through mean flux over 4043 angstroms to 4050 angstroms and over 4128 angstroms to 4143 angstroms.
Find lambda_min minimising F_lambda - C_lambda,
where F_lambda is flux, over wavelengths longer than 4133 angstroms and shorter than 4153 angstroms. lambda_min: 4151.5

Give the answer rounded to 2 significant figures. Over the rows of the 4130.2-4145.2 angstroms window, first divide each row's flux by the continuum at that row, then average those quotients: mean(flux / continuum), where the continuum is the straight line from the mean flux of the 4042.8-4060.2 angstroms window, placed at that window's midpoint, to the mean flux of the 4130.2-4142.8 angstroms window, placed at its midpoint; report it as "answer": 0.99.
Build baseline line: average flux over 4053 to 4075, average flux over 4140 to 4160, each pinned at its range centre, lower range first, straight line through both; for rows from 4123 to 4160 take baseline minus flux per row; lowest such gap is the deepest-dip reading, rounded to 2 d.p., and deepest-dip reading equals -0.53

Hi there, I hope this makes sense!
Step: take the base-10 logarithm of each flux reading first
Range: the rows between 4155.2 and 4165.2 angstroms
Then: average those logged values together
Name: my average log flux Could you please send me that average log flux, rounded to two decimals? 0.99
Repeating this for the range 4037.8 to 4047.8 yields 0.99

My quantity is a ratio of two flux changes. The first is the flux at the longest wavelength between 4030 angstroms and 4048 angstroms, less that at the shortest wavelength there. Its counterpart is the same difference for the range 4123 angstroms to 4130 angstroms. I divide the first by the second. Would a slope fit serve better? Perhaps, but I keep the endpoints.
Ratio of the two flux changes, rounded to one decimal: 1.9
